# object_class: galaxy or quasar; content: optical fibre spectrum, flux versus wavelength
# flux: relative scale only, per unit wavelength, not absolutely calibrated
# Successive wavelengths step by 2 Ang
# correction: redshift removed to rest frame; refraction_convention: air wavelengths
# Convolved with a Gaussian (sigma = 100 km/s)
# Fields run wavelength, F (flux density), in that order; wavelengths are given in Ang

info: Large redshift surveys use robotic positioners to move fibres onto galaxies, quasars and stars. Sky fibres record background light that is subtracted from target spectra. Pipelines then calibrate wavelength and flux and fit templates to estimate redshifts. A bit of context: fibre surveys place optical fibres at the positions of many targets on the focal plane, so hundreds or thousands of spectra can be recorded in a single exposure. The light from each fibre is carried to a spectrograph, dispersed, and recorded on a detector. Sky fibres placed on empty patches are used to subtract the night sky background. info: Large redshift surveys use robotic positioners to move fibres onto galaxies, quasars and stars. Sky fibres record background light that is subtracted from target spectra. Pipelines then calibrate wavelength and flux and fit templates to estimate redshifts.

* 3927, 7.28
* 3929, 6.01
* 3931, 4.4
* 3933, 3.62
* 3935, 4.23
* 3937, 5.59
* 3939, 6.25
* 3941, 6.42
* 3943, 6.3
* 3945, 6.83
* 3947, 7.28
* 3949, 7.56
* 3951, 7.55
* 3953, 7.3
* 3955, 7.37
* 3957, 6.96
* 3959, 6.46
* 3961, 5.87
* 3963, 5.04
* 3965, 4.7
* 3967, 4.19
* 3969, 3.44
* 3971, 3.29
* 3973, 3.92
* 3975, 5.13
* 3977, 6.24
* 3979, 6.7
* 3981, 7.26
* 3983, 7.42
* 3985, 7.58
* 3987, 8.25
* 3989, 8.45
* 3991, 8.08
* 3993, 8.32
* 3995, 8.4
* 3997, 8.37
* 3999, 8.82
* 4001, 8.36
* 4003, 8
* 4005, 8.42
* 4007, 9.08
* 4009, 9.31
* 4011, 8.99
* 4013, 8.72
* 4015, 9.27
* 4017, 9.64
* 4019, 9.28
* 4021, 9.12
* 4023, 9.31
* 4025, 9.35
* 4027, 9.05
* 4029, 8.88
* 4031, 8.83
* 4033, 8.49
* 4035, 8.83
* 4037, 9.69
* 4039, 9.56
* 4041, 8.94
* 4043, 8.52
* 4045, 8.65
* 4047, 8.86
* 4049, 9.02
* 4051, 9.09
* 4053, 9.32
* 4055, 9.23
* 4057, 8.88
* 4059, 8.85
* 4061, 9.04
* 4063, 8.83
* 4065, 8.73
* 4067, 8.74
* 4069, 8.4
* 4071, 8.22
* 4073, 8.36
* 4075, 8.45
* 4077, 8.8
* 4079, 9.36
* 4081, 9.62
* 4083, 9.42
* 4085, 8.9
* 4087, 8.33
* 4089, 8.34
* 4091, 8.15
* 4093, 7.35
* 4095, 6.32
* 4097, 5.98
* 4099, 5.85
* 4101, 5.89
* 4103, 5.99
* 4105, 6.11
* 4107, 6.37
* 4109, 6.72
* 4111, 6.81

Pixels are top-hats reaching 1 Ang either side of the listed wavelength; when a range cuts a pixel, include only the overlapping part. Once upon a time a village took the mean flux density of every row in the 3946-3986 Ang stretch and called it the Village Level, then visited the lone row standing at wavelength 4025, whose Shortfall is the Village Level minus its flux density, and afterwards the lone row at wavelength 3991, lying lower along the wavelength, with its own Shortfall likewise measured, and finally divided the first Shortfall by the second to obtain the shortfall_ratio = 1.6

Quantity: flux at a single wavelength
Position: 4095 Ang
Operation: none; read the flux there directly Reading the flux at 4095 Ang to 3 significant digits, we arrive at 6.32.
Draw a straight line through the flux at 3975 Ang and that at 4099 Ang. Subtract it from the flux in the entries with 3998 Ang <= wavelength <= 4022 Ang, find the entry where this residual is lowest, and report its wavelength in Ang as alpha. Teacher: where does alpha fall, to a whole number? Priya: 4003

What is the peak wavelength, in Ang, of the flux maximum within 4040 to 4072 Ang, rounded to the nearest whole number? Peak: 4053 Ang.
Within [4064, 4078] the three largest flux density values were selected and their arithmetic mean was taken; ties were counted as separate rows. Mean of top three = 8.8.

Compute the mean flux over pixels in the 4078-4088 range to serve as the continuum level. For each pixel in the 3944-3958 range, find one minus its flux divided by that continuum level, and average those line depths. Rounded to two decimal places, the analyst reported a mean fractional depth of 0.20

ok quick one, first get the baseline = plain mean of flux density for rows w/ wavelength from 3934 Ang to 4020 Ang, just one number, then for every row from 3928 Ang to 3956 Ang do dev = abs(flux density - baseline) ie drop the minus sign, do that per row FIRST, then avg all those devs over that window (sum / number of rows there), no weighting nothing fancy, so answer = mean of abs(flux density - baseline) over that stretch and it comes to 1.1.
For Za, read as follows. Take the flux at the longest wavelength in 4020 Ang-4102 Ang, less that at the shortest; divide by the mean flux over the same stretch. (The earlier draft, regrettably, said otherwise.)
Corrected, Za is -0.38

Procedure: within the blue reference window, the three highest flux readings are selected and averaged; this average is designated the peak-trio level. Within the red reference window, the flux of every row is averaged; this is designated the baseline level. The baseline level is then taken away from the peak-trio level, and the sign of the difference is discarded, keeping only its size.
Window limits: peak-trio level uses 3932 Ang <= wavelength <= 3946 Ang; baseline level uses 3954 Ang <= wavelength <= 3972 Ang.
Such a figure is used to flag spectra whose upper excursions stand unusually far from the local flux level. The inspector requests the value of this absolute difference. 1.3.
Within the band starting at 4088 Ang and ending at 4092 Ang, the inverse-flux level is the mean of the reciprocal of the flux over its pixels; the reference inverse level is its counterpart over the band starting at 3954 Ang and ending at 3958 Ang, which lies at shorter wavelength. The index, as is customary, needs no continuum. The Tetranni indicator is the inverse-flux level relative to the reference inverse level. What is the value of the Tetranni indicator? 0.87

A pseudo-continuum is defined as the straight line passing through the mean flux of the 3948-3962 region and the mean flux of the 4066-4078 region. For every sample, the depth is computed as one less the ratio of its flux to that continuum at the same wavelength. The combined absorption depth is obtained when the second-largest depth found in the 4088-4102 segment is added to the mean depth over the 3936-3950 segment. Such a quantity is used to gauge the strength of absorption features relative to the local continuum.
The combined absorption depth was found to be 0.373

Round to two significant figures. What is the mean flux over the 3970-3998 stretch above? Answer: 7.0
